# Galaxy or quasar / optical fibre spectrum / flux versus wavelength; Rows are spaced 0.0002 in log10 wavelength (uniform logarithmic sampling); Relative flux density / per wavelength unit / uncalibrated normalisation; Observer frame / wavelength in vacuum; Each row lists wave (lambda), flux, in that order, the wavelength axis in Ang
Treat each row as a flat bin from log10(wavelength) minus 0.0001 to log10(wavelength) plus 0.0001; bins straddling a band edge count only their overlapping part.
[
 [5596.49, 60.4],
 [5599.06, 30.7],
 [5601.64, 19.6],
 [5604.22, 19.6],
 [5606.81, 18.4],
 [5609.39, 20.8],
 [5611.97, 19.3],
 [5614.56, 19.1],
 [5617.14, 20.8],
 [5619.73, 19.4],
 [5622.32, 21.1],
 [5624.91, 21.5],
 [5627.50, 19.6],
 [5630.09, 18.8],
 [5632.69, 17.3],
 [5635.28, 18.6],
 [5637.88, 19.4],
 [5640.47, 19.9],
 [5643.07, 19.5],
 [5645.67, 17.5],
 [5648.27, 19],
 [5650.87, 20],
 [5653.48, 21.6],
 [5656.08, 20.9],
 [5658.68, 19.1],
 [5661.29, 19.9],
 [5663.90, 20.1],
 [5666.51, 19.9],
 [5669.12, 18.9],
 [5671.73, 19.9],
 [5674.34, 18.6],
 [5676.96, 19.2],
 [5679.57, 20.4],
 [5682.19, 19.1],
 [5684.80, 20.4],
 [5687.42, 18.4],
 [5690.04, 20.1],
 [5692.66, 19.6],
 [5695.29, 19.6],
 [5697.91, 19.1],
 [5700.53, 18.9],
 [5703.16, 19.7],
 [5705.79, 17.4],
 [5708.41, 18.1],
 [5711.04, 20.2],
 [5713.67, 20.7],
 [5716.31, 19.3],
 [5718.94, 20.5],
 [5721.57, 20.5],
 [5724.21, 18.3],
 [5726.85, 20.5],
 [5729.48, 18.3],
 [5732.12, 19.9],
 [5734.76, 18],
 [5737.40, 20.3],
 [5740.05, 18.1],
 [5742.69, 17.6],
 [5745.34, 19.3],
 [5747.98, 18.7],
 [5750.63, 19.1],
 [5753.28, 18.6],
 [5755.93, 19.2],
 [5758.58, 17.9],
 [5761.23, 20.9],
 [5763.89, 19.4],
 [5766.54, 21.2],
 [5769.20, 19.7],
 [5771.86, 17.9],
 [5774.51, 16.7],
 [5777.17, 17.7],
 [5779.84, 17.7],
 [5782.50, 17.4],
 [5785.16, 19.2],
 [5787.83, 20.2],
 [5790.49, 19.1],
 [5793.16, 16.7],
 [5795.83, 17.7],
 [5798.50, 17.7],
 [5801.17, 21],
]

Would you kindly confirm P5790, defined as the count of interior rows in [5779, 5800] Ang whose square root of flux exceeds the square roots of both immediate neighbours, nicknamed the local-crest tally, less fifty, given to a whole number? -49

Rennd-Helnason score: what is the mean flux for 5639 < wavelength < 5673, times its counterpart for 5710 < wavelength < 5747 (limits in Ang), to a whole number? 382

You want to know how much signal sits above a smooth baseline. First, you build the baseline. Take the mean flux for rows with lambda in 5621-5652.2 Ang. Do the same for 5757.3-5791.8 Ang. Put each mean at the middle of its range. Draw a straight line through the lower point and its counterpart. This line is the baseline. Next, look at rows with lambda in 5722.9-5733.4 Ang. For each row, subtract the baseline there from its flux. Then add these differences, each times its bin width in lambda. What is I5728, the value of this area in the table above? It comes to 2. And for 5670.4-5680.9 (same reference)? 3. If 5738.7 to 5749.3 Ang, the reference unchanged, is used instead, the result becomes -6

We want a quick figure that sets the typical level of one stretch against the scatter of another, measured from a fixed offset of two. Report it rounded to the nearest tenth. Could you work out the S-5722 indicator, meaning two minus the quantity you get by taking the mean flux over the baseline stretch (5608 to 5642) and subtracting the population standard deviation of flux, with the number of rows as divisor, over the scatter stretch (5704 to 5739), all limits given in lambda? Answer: -16.5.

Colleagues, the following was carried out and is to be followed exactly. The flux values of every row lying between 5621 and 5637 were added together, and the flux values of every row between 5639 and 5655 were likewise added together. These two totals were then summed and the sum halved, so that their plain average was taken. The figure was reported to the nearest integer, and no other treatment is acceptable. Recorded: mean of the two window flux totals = 117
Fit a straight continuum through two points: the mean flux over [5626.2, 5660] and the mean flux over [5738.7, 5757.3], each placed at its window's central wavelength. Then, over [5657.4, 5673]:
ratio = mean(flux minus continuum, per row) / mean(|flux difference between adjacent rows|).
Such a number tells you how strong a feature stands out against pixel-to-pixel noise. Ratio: 0.70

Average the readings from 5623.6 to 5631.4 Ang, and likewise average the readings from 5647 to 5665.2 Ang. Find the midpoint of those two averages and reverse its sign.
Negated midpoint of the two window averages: -20.0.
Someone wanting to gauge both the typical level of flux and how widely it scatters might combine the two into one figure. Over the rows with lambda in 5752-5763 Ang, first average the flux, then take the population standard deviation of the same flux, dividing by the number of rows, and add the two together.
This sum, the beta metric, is 20.3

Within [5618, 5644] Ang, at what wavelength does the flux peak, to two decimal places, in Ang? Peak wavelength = 5624.91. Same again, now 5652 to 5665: 5653.48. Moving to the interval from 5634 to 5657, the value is 5653.48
